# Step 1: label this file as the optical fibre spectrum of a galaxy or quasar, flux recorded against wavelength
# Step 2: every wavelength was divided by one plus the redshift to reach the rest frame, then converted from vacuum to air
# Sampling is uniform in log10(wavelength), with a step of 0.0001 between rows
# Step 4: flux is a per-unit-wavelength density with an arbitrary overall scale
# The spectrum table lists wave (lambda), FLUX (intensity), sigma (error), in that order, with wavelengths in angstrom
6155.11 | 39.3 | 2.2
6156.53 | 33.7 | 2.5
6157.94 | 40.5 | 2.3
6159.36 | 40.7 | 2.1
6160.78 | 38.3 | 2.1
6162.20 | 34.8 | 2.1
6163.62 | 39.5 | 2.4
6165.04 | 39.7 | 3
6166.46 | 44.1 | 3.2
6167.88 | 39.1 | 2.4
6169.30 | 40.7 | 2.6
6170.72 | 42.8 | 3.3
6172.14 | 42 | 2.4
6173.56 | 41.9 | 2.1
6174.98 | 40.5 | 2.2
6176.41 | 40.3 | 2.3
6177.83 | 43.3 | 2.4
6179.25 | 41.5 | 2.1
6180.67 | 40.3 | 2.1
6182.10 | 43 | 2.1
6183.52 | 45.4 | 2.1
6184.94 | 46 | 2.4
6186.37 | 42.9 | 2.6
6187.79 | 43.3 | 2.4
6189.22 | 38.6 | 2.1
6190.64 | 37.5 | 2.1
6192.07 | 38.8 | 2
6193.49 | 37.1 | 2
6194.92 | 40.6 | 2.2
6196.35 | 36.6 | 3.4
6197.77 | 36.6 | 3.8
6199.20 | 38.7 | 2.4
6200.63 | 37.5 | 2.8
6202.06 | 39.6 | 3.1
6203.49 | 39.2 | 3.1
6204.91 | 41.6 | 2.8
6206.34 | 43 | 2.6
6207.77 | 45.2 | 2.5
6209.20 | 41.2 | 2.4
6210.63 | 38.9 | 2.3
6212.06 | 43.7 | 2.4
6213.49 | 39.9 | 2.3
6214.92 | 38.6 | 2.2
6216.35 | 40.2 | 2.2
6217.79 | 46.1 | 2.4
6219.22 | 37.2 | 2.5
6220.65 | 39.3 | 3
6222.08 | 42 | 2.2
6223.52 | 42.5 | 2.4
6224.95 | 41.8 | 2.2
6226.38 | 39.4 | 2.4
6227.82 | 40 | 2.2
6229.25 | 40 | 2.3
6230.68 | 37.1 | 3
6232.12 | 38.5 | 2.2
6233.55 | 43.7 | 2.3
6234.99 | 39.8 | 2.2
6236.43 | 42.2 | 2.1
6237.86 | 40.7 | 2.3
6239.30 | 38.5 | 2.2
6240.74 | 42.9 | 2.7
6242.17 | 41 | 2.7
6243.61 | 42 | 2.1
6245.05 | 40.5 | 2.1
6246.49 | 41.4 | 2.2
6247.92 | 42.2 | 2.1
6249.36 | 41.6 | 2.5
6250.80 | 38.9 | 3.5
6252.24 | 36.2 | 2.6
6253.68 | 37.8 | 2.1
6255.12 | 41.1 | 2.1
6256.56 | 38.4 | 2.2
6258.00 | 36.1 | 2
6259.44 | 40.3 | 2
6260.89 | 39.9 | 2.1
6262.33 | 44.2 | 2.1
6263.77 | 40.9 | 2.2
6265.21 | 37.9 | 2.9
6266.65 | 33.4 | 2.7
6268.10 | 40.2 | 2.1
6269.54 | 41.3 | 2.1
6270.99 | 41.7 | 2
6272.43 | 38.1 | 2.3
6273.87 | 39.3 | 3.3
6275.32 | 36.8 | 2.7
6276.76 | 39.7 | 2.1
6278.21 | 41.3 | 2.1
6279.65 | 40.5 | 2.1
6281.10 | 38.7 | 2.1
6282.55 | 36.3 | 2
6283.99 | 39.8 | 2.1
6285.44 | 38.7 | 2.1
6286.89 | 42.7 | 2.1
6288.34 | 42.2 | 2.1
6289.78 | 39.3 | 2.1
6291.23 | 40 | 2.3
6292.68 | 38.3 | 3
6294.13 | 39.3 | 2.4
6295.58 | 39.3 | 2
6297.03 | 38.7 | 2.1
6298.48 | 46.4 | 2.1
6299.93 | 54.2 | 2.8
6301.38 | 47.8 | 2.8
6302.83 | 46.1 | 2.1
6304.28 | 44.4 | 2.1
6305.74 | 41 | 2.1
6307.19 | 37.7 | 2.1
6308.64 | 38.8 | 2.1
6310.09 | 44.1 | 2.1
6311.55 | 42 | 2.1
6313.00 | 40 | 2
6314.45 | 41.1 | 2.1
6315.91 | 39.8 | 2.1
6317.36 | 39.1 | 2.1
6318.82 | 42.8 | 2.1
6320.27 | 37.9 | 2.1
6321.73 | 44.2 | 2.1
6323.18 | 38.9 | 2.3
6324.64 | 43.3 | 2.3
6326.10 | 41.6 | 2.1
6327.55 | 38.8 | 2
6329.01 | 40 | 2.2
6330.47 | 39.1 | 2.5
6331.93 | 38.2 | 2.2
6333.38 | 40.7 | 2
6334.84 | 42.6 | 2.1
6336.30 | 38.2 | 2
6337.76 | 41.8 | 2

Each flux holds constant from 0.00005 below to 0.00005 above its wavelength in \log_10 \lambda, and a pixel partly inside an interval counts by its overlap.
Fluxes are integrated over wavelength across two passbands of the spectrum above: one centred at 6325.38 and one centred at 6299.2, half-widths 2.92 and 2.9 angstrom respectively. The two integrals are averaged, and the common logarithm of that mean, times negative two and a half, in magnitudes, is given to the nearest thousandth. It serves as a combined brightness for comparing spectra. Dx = -6.013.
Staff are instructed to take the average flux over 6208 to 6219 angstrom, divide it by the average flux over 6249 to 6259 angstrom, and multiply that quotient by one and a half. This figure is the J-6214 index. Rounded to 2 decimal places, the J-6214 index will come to 1.60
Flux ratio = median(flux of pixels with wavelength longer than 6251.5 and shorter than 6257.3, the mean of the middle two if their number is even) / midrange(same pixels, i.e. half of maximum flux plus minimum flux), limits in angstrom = 0.99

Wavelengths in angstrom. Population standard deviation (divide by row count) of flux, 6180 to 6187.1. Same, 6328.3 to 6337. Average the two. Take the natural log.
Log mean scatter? 0.58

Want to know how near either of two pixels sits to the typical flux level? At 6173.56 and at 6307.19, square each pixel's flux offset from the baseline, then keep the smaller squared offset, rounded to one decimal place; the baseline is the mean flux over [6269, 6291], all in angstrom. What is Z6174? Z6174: 4.2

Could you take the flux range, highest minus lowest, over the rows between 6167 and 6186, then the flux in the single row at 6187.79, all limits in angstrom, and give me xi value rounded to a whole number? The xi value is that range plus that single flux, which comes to 50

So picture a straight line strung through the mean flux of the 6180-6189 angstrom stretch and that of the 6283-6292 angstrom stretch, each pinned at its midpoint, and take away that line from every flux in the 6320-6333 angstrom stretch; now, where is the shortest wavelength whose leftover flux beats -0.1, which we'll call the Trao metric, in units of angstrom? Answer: 6321.73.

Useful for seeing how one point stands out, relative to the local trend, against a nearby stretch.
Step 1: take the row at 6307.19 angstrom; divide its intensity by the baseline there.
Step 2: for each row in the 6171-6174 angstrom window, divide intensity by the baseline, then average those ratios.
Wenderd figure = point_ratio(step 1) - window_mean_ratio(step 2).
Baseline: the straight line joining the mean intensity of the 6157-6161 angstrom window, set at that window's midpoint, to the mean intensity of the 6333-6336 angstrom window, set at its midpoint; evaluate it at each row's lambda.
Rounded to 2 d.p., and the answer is -0.14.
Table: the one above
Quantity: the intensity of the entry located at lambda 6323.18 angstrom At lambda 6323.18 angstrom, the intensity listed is 38.9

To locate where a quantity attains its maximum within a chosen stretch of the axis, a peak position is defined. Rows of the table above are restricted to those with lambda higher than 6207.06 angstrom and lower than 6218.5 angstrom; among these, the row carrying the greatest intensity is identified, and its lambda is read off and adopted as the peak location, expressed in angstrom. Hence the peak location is 6217.79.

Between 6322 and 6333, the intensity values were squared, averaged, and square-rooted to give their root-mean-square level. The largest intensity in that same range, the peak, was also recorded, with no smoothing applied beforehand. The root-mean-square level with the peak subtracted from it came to -3.3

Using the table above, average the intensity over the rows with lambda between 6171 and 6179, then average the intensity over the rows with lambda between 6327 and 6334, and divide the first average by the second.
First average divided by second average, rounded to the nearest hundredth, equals 1.06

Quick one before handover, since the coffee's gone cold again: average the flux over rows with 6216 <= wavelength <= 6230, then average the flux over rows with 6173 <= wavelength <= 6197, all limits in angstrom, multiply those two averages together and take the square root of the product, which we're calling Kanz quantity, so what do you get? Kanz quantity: 40.9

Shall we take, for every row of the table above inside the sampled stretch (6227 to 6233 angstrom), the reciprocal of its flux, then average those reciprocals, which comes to 0.0257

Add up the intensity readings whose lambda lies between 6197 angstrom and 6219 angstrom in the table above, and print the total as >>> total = 610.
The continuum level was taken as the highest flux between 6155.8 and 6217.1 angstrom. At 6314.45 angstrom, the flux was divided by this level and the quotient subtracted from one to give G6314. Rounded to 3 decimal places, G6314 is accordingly 0.107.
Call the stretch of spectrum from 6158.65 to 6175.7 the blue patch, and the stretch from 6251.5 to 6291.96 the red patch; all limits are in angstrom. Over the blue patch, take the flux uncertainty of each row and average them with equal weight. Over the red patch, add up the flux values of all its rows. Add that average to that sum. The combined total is 1105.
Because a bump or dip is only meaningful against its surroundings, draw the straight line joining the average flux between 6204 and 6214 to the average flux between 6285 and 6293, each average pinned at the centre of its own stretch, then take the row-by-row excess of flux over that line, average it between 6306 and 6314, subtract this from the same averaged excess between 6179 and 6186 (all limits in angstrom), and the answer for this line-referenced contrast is 0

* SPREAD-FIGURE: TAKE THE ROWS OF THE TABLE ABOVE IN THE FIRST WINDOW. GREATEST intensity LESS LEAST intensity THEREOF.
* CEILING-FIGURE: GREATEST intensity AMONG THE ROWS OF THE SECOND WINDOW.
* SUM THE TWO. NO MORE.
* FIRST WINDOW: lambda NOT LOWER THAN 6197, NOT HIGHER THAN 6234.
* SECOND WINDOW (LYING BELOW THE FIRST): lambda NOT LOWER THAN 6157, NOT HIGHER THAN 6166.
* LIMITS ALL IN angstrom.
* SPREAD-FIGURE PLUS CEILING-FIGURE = 50.2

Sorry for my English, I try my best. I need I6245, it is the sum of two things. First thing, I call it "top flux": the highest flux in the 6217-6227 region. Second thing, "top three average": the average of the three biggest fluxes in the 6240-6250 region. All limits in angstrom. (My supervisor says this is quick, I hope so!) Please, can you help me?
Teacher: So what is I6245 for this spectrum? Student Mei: 88.5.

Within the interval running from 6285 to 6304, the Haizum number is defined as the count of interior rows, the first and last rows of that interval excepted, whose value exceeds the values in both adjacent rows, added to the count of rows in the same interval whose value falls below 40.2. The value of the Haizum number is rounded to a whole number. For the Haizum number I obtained 10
